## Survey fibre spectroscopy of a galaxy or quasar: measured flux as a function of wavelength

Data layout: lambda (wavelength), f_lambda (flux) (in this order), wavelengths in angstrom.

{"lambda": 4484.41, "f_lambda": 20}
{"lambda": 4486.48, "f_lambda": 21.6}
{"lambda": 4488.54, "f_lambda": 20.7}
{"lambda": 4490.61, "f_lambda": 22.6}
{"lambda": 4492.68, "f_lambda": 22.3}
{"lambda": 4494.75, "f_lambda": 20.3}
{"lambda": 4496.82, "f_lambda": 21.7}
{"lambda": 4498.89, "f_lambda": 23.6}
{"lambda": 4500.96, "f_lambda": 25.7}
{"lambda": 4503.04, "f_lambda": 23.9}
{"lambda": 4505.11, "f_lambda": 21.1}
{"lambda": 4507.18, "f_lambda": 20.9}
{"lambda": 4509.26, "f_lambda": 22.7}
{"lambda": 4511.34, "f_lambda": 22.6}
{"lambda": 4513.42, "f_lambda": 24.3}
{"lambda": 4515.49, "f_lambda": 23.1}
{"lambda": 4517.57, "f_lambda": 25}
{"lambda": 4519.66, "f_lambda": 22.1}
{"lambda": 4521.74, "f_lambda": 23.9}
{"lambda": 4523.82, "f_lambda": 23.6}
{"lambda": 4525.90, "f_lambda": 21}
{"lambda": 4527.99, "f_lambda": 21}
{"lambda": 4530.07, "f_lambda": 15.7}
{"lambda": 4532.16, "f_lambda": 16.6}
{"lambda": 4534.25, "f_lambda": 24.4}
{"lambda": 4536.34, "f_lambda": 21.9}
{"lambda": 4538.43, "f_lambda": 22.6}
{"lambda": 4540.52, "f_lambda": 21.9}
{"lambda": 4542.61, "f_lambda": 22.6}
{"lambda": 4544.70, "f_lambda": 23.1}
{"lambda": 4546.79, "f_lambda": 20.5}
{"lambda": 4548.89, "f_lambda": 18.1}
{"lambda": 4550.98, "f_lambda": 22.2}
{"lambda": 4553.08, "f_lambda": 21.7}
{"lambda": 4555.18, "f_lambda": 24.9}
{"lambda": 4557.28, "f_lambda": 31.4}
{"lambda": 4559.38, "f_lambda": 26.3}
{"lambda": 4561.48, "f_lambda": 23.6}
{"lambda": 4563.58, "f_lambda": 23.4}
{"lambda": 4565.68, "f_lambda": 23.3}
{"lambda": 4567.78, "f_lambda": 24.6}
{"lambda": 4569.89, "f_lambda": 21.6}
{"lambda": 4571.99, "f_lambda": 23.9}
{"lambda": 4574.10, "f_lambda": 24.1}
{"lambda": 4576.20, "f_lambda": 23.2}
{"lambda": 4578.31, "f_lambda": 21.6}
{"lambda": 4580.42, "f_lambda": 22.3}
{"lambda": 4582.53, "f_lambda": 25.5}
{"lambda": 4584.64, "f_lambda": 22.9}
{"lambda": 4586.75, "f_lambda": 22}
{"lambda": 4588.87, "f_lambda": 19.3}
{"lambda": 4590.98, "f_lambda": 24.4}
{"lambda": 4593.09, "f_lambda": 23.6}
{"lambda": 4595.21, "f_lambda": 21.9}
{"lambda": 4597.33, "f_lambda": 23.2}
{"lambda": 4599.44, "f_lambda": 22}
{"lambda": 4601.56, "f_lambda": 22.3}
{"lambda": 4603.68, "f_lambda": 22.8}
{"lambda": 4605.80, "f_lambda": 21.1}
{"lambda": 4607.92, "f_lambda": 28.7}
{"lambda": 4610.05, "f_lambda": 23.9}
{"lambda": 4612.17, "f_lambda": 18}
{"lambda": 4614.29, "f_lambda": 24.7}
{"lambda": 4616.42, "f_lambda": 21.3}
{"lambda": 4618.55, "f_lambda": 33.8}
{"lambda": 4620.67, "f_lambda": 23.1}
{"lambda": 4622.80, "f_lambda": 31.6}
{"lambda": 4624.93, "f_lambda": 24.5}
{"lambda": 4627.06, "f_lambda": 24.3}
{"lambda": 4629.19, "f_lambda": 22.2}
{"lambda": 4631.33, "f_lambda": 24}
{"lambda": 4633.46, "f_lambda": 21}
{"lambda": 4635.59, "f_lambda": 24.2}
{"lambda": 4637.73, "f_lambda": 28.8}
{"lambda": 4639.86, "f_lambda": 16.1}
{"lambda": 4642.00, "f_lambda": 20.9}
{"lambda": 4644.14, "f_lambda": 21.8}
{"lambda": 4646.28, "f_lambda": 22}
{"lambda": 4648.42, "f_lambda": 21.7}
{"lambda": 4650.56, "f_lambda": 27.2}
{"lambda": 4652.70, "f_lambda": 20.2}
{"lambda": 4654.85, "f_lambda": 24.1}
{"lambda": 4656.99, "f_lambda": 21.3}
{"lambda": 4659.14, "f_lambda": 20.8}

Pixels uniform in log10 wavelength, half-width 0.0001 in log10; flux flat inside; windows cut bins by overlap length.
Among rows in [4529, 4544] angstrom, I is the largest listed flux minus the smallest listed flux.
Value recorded 9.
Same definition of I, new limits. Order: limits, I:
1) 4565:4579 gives 3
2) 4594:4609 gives 8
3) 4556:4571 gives 10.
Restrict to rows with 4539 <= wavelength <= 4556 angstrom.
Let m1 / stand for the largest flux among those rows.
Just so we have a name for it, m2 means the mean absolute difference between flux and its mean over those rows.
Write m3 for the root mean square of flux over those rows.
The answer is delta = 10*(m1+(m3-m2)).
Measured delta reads 455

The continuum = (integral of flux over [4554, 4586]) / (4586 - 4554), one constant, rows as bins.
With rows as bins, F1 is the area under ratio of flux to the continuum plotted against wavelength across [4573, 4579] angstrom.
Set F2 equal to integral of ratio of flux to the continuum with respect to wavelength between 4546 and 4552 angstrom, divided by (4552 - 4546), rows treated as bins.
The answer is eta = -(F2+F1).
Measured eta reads -6.6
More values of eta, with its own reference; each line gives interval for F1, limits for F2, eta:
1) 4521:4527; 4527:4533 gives -6.4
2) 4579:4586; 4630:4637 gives -7.7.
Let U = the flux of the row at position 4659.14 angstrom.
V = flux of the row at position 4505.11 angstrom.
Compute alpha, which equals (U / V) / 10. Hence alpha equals 0.099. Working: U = 20.8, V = 21.1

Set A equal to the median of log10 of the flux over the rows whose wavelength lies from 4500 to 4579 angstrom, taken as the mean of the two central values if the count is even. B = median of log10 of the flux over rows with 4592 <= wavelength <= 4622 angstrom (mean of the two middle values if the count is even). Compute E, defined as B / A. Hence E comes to 1.00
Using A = 1.36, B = 1.36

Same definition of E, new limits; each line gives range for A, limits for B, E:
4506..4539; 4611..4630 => 1.02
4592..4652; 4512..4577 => 1.00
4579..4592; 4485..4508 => 0.99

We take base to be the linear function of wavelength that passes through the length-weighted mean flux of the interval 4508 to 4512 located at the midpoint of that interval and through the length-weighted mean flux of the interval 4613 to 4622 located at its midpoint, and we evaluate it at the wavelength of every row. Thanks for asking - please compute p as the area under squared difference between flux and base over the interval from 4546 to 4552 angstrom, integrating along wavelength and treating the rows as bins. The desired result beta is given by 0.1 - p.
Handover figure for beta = -88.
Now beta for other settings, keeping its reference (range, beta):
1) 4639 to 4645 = -311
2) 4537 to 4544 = -8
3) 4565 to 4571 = -17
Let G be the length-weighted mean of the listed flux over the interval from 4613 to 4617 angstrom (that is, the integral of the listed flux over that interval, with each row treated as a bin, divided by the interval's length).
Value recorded 22.9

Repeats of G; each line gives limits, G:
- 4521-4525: 23.7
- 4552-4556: 23.2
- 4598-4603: 22.3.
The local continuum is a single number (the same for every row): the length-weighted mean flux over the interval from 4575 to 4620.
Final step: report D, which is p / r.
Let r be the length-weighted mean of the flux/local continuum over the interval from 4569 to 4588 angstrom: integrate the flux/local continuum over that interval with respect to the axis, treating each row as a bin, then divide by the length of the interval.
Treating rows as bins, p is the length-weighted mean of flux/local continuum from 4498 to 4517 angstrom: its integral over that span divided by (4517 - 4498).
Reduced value 1.01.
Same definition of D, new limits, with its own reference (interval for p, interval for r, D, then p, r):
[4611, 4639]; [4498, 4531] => 1.09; 1.06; 0.97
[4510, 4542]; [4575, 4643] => 0.94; 0.95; 1.01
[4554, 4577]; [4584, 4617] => 1.09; 1.06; 0.97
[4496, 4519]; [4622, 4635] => 0.95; 0.99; 1.05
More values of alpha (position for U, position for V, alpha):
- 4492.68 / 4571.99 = 0.093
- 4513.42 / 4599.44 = 0.110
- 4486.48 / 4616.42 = 0.101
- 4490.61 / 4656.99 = 0.106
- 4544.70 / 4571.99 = 0.097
